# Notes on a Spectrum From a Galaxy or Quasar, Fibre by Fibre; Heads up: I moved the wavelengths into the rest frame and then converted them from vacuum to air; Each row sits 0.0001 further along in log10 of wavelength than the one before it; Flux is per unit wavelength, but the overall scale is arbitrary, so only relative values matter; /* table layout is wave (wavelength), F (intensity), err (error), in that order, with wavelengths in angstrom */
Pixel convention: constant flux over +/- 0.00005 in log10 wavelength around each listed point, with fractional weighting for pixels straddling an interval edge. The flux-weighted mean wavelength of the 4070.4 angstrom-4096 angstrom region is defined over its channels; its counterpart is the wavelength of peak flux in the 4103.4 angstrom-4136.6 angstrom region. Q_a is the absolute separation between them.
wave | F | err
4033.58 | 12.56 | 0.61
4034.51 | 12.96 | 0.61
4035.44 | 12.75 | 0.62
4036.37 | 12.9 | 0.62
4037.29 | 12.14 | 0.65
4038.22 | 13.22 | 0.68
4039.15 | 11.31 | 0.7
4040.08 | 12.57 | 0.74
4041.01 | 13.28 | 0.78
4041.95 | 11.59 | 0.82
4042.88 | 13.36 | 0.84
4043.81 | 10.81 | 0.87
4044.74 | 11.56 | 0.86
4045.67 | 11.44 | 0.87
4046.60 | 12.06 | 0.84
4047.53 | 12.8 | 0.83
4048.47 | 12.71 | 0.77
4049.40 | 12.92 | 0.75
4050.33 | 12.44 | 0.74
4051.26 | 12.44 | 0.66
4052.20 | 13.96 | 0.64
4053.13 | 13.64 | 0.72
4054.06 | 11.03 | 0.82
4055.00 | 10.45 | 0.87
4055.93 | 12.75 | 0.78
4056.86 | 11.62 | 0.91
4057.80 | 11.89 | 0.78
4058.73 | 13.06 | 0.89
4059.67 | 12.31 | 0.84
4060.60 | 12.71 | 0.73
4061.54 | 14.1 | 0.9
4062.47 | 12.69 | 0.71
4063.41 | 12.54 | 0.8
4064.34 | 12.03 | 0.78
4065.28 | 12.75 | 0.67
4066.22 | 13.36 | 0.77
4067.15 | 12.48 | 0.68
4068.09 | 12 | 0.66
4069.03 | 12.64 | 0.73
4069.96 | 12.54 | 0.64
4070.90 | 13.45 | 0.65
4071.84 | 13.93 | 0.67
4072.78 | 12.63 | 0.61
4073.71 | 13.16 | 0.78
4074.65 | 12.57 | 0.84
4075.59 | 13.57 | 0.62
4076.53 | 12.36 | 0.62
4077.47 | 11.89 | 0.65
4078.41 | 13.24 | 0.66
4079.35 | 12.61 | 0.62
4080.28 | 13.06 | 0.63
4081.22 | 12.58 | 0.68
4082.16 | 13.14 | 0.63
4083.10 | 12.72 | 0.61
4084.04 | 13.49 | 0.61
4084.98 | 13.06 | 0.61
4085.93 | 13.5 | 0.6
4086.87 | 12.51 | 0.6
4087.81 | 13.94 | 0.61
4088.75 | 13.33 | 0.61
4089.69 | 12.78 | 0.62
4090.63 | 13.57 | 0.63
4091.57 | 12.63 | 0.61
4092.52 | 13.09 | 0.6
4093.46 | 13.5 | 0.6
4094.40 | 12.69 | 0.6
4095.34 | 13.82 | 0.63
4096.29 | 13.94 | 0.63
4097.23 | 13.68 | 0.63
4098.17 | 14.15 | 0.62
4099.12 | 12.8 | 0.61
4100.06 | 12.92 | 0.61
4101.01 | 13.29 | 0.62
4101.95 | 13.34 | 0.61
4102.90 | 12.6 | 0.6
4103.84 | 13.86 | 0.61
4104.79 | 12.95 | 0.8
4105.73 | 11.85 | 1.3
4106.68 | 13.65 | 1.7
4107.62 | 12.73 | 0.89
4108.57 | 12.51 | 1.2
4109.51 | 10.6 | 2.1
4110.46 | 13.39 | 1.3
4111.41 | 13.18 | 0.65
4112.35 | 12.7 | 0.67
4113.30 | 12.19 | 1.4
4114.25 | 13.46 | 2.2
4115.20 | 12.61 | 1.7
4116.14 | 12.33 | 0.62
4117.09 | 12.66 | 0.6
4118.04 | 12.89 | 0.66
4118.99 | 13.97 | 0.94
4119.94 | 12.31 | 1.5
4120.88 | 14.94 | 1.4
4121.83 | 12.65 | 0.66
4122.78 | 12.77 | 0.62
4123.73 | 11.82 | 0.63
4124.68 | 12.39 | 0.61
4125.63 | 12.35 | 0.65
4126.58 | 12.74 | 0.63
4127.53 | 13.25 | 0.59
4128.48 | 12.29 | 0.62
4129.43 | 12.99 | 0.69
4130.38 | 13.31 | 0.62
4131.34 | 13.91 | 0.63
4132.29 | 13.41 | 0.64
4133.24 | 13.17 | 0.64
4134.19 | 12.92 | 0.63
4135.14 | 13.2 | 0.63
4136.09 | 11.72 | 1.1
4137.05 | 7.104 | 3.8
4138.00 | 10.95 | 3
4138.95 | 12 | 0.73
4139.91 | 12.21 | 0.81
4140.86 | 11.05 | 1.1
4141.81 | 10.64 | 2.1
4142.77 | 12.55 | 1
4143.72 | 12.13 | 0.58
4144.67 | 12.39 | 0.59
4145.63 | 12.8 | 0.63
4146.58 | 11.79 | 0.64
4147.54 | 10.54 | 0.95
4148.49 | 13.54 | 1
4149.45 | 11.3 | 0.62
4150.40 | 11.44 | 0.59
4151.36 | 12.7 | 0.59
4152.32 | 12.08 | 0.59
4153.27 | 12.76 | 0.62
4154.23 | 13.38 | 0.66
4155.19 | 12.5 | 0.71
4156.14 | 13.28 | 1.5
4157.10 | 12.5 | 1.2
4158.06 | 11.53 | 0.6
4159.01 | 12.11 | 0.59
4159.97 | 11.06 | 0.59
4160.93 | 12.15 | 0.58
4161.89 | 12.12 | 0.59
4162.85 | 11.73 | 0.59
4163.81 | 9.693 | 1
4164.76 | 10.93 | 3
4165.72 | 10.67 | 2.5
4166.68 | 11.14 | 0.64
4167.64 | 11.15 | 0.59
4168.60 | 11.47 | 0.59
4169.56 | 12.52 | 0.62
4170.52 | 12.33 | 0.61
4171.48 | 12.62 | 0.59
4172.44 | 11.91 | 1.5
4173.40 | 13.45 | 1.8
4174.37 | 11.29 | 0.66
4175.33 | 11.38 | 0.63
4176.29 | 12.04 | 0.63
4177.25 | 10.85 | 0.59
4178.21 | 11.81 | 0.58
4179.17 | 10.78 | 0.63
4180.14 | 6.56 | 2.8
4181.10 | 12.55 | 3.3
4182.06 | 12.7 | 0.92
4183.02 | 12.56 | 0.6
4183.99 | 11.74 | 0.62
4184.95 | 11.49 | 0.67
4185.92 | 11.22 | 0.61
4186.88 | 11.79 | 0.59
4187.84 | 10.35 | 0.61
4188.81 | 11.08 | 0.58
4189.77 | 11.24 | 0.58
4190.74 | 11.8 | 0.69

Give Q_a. 37.7 angstrom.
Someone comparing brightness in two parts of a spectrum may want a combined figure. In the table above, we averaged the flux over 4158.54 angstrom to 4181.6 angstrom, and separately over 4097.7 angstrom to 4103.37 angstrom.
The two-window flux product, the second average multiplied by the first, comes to 151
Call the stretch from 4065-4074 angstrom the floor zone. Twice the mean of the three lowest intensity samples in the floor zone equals 24.7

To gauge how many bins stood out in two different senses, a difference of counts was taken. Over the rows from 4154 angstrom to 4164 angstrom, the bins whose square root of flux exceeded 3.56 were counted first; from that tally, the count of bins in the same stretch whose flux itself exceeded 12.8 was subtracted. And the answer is 0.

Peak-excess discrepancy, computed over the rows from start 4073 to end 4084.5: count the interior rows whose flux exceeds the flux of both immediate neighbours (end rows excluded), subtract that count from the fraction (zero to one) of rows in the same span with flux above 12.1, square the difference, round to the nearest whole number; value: 10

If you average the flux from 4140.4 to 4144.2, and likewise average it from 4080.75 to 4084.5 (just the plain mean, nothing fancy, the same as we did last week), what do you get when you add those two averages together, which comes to 24.6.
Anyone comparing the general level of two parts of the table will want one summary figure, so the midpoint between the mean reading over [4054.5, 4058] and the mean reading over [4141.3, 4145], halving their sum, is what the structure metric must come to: 11.8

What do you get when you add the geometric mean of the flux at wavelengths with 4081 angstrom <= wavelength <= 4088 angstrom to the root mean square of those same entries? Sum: 26.2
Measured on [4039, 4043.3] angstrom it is 24.8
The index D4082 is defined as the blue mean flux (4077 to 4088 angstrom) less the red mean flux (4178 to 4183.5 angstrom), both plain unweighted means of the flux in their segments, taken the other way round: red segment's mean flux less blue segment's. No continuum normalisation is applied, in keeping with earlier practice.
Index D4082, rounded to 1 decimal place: -1.8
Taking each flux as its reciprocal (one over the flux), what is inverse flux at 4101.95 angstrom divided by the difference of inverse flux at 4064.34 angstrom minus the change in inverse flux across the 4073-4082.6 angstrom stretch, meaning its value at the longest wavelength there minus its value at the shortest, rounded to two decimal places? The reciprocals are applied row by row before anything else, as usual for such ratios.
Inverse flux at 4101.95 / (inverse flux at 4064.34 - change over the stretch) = 0.90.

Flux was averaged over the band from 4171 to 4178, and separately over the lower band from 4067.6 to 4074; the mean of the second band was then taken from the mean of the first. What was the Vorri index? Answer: -1.0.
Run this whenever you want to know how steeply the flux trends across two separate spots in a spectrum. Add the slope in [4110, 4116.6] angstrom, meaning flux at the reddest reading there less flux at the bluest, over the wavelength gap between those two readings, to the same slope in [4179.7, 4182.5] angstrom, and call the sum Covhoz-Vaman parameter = 3.0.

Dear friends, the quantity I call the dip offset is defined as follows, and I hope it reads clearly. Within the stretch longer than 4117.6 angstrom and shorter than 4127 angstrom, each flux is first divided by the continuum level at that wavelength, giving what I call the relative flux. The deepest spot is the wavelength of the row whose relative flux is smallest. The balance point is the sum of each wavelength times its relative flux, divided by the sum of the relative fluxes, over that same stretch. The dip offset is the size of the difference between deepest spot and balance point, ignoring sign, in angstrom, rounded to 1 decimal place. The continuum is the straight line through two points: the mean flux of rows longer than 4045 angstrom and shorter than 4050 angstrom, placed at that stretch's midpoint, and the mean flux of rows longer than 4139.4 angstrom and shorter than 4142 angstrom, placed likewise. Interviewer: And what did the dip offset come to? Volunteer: 1.5 angstrom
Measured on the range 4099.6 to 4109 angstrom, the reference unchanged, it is 1.4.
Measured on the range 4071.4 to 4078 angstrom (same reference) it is 2.9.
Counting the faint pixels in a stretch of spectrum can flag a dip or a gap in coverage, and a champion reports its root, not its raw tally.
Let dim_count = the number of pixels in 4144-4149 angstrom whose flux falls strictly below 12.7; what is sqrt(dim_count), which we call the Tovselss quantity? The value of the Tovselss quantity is 1.7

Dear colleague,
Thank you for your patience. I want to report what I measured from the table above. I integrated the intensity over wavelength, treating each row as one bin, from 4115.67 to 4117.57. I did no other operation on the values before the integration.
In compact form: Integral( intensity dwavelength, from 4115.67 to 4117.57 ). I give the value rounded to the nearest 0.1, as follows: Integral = 23.7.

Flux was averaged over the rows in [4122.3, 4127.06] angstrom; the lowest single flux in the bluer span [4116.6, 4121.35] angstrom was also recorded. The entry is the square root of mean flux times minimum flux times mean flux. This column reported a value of 44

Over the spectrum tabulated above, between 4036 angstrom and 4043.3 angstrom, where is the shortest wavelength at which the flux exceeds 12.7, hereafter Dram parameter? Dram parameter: 4036.37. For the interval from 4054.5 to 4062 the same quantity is 4055.93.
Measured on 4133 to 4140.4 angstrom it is 4133.24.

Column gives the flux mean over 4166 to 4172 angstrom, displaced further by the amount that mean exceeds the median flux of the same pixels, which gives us 11.8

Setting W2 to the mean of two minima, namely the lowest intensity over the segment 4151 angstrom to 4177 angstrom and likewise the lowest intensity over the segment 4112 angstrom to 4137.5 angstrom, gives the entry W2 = 8.40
